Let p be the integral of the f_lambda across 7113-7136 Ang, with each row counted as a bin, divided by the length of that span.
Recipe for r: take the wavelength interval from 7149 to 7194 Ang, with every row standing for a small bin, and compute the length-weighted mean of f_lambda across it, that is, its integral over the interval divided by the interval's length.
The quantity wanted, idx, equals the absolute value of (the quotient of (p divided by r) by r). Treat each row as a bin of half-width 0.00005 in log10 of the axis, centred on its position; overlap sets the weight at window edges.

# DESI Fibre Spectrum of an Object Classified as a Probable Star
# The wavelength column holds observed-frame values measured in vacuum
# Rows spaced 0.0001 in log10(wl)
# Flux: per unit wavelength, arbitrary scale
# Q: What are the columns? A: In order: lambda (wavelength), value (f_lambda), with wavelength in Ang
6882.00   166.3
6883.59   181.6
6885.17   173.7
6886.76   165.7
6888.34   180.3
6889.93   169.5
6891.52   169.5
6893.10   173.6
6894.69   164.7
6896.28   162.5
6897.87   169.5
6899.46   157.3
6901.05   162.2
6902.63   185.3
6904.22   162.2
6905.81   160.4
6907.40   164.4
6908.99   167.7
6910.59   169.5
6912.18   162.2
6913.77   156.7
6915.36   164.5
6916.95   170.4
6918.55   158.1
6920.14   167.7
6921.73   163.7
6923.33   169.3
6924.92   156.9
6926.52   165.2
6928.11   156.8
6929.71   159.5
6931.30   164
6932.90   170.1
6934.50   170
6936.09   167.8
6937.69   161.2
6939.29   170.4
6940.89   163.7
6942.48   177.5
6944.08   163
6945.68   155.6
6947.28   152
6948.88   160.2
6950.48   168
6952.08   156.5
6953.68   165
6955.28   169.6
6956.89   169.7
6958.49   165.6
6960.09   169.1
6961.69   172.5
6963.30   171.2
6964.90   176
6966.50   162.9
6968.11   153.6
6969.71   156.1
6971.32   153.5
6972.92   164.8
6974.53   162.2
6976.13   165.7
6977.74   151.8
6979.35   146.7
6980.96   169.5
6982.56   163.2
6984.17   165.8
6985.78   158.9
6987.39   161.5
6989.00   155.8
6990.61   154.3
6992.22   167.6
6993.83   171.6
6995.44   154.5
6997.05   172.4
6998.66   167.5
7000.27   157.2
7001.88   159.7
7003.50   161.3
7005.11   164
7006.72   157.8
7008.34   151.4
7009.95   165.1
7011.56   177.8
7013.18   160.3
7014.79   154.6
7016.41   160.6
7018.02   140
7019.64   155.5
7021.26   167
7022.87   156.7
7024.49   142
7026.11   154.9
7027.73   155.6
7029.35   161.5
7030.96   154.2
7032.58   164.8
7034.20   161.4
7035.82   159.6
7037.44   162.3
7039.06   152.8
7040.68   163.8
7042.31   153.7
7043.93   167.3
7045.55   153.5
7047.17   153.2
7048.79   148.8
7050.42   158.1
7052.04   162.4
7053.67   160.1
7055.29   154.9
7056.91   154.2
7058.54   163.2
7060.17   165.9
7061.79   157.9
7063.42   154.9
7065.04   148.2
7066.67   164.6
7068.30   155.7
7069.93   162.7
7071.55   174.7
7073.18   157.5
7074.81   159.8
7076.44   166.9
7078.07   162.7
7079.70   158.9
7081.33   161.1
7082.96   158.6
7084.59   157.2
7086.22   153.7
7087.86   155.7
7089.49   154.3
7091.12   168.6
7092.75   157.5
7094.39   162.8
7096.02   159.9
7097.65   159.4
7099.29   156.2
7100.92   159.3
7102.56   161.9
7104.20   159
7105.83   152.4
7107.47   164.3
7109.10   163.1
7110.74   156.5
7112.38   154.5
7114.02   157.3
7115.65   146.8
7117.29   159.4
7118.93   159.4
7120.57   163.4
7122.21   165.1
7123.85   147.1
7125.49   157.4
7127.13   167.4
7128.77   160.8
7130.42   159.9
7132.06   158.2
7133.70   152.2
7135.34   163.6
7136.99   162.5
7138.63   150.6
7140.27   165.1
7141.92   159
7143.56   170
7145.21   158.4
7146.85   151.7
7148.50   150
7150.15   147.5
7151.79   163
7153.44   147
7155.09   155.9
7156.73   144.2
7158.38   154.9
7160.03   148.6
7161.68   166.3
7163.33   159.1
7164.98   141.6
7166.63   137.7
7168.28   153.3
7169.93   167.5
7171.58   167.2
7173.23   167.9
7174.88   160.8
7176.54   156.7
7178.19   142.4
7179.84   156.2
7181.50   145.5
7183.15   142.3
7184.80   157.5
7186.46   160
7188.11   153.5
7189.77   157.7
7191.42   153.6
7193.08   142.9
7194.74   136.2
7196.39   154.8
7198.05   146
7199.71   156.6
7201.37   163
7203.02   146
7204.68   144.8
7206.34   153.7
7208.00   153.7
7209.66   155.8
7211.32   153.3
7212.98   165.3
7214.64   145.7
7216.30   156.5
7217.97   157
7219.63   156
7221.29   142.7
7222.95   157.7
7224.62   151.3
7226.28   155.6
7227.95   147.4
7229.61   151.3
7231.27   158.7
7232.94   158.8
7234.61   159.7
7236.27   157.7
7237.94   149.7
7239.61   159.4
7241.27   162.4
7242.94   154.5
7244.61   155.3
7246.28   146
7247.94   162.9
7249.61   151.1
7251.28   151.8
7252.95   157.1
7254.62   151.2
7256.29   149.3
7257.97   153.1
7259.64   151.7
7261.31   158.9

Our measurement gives 0.0067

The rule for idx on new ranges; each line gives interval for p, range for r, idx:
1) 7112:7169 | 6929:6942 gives 0.0056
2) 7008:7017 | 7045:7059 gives 0.0066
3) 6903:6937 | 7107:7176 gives 0.0066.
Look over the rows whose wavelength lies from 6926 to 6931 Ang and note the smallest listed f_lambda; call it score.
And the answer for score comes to 156.8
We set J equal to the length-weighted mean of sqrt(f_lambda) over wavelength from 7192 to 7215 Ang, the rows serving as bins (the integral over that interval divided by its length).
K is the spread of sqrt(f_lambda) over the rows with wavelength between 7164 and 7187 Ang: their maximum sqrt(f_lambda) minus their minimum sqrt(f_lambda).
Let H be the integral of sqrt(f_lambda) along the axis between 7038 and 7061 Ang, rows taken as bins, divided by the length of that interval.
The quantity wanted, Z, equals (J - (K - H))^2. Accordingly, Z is 559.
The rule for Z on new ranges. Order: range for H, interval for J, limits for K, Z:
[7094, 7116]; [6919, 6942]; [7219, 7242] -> 606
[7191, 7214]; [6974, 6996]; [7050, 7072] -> 573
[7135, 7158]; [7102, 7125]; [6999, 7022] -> 555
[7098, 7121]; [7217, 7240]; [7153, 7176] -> 565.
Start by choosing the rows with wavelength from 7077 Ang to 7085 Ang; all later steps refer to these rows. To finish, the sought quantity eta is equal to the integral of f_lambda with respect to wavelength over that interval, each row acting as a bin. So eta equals 1281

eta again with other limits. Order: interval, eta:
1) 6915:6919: 659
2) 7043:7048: 791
